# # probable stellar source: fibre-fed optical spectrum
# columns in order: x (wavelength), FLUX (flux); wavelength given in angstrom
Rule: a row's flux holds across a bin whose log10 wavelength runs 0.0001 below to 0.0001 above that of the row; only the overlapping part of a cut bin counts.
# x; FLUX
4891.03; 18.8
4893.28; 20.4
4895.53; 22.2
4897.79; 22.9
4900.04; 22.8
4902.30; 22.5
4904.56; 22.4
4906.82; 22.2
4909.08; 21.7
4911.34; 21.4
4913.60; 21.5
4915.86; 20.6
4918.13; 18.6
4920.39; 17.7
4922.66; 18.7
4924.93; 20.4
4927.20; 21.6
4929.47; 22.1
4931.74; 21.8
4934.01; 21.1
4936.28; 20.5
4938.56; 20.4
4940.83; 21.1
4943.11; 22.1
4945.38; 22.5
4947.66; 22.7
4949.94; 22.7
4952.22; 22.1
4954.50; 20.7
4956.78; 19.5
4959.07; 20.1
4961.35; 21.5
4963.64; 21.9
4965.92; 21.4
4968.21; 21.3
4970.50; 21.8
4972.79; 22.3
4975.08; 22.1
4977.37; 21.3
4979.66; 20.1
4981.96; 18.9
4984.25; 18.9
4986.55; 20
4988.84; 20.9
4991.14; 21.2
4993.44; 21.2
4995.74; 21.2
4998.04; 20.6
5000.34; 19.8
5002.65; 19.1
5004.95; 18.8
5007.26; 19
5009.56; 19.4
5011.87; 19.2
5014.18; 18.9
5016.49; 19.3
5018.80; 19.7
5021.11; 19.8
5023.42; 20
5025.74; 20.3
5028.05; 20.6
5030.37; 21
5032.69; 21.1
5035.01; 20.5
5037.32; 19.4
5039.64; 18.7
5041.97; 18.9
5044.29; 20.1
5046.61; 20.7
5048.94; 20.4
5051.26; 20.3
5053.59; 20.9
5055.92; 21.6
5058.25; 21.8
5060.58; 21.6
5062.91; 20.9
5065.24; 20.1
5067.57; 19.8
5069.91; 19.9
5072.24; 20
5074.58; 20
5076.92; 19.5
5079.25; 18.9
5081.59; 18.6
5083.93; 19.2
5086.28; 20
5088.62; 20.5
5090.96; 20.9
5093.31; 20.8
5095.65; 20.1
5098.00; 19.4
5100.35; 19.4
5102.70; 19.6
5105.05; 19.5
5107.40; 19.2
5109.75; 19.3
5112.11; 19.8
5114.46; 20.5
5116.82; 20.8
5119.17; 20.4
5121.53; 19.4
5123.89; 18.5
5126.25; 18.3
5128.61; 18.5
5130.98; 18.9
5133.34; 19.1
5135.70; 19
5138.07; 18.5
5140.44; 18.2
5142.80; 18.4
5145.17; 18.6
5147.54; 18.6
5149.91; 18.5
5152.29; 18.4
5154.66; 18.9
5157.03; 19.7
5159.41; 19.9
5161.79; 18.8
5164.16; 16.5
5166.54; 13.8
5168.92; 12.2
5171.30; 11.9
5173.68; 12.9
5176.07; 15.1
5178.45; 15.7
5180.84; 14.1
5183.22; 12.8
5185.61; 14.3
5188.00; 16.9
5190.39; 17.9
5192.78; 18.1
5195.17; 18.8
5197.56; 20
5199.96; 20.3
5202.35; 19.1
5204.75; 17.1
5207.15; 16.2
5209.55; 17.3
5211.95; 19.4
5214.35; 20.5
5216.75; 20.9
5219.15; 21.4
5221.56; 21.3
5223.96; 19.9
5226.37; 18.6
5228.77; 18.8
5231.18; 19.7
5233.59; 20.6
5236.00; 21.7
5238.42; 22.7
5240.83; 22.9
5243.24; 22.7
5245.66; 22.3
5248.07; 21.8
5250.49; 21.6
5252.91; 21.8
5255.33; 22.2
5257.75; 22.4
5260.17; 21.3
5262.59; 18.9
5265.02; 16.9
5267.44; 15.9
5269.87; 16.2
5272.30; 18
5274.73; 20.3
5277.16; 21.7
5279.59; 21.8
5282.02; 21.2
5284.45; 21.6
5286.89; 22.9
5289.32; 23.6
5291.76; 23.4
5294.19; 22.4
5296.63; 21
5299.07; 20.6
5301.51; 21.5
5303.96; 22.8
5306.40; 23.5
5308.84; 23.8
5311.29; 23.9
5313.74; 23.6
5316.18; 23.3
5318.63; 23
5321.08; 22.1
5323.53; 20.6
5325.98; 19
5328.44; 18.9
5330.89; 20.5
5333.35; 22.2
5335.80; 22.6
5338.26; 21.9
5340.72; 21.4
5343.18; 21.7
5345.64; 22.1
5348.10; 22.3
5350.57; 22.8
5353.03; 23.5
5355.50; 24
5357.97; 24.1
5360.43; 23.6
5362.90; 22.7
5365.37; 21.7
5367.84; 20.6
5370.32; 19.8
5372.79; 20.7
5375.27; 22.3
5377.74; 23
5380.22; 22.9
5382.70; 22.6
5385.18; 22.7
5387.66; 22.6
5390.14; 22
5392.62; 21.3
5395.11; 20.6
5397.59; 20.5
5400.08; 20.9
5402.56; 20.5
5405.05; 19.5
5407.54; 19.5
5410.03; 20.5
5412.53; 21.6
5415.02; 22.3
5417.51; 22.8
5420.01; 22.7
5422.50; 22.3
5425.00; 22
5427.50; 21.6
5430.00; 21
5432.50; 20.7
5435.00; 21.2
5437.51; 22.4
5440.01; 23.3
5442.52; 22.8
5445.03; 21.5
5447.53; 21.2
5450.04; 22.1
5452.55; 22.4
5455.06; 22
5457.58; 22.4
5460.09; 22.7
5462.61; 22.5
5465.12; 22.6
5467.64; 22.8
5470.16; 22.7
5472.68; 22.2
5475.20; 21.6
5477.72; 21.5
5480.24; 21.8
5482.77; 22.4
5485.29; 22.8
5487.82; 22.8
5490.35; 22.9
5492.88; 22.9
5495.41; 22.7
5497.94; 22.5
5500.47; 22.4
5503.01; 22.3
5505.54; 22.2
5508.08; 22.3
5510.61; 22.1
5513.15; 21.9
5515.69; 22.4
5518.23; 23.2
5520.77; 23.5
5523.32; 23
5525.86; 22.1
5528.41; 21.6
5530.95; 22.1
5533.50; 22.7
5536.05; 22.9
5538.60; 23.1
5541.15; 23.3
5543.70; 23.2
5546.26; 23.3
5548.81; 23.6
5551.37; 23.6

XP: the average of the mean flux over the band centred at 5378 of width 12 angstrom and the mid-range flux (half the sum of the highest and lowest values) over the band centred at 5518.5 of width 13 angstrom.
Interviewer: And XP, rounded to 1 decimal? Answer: 22.5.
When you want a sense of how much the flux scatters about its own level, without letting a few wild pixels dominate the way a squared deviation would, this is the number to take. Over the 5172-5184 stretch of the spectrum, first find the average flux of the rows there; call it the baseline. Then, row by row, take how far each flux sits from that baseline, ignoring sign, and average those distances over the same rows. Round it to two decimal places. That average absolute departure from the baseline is 1.02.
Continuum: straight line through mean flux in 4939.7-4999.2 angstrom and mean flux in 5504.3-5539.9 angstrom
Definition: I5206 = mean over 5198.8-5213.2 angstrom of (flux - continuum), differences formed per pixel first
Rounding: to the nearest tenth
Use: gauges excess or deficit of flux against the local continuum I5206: -3.5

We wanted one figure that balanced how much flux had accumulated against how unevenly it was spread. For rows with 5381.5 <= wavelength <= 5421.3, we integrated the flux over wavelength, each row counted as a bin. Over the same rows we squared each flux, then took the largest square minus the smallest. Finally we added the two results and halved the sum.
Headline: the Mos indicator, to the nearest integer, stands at 496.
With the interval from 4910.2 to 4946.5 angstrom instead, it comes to 473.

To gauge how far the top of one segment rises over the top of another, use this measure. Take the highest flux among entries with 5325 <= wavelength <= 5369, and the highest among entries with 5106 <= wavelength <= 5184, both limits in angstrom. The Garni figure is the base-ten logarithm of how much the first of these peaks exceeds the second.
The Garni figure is 0.52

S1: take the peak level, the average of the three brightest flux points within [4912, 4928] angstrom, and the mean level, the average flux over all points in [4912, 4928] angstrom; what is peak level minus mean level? 1.36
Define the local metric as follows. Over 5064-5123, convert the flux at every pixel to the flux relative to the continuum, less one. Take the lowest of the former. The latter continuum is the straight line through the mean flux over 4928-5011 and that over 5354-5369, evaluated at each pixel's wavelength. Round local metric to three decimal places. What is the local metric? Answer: -0.132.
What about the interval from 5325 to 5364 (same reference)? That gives -0.165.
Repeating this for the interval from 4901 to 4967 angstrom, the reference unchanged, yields -0.143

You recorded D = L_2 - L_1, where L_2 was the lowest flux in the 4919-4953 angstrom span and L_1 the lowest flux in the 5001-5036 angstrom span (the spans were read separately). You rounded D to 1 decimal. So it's -1.1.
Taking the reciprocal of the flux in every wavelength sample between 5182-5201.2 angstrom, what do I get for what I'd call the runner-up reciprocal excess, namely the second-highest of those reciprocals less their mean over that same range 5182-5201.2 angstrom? 0.011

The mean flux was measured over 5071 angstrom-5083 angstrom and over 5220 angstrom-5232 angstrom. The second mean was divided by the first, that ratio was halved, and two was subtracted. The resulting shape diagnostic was -1.49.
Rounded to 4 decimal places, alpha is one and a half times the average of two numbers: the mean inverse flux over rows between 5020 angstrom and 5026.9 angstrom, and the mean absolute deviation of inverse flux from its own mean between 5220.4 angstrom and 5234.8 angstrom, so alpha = 0.0389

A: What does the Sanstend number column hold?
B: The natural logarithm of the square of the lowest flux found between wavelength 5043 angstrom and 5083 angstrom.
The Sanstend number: 5.85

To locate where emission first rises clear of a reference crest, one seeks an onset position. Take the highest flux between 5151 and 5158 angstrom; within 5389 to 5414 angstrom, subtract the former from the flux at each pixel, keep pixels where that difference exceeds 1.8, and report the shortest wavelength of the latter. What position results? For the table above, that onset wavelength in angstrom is 5390.14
